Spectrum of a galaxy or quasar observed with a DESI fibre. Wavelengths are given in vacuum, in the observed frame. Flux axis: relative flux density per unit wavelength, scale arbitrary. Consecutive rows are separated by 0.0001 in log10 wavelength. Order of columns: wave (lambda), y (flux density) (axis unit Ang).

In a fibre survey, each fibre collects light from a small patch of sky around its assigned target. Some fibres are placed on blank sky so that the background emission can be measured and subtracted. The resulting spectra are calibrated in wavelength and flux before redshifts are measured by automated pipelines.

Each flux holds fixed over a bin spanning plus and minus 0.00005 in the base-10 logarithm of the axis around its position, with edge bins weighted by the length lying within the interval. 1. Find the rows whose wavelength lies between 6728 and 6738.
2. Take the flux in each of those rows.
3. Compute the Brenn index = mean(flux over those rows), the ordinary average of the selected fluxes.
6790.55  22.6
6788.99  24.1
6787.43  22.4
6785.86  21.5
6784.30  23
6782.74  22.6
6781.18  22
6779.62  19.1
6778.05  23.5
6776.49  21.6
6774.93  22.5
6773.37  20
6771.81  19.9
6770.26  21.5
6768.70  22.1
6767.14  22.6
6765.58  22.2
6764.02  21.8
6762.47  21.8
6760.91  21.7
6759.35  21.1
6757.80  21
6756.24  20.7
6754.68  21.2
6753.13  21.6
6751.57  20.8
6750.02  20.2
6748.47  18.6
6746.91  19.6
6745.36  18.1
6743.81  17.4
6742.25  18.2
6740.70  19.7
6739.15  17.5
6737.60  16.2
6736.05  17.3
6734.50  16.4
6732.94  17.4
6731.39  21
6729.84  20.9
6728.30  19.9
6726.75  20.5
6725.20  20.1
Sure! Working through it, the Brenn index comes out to 18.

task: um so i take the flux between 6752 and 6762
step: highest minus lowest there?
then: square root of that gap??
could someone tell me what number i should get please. 1.00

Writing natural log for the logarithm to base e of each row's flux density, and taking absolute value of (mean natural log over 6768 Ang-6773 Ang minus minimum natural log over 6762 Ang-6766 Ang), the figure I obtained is 0.03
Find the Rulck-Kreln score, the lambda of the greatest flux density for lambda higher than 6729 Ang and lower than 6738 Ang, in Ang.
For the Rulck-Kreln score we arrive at 6731.39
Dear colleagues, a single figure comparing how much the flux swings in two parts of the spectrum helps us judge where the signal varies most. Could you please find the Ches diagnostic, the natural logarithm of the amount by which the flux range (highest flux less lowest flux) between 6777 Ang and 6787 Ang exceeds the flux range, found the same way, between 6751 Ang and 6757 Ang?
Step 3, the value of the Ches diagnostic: 1.3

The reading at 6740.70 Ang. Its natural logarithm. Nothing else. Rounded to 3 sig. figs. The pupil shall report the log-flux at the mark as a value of 2.98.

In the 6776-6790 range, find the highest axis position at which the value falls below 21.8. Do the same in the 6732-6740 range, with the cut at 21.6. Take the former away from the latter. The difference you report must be -46.7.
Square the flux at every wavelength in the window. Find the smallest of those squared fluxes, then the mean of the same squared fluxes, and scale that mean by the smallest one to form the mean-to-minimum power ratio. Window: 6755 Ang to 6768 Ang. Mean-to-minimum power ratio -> 1.09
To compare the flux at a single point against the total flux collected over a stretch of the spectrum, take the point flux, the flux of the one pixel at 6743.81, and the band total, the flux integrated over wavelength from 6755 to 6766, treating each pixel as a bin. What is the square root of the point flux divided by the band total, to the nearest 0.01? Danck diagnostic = 0.27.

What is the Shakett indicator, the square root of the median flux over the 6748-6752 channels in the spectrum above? 4.49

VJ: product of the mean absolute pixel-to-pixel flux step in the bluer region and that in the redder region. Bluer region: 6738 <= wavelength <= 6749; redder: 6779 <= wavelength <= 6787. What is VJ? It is 1.7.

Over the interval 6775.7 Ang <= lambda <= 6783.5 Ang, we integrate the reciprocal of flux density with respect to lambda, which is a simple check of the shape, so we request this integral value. 0.36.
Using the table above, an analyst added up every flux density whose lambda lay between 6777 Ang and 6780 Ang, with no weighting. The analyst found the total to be 43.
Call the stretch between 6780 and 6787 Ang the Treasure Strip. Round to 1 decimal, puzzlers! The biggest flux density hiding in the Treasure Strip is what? 23.0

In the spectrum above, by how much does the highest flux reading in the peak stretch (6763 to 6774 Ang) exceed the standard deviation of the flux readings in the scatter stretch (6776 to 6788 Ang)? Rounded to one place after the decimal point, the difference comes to 21.3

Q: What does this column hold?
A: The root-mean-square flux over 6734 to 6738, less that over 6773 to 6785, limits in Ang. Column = -5.2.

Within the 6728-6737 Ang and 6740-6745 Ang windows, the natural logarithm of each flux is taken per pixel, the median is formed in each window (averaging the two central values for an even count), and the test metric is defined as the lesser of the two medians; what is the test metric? 2.90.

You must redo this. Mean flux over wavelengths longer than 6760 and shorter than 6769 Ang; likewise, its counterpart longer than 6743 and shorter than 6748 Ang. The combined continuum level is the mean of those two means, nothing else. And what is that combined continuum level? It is 20.2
